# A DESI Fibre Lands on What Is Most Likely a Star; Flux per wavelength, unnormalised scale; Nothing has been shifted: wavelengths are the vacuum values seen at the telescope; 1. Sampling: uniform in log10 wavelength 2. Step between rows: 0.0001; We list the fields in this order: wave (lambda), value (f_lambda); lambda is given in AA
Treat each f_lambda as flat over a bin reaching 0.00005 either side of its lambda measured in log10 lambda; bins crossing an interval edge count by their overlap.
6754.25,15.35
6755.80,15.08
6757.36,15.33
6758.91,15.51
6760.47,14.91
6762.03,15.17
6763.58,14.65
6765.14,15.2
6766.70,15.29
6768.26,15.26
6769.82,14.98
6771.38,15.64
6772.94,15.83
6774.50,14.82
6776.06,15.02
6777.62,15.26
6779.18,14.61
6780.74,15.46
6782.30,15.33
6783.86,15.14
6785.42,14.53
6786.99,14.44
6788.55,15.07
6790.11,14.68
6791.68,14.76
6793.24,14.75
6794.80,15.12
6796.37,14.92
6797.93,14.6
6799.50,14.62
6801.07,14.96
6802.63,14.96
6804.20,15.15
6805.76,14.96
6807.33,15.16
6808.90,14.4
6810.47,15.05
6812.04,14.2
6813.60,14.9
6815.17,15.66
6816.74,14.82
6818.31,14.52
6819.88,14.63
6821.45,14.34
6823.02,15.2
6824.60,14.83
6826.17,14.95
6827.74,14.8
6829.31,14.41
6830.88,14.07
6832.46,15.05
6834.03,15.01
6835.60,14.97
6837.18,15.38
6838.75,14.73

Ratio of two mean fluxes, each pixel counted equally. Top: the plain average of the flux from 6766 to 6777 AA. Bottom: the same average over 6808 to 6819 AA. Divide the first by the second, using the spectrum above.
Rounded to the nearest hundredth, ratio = 1.03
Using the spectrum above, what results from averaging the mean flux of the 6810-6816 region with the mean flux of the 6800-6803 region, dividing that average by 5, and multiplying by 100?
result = 299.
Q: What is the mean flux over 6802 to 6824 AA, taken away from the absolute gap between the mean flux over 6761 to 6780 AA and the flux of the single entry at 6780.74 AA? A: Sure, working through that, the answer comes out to -14.5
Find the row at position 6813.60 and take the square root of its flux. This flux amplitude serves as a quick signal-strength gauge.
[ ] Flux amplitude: 3.86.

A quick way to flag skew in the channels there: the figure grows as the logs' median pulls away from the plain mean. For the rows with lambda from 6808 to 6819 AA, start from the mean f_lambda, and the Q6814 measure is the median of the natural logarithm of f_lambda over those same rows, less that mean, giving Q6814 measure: -12.10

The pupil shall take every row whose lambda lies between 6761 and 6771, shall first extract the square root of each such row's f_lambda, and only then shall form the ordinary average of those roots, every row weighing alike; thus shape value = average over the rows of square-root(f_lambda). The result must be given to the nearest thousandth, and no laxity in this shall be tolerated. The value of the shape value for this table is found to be 3.885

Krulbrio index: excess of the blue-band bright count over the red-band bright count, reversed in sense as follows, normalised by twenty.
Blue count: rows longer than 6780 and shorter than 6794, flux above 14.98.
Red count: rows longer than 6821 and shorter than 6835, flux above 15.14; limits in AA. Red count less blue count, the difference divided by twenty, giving -0.15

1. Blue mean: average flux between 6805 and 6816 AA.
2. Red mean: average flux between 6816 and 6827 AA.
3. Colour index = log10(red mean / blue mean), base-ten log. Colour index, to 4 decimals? -0.0044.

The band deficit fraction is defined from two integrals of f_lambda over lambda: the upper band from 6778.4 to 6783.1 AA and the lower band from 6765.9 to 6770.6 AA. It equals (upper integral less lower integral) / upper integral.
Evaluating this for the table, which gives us -0.001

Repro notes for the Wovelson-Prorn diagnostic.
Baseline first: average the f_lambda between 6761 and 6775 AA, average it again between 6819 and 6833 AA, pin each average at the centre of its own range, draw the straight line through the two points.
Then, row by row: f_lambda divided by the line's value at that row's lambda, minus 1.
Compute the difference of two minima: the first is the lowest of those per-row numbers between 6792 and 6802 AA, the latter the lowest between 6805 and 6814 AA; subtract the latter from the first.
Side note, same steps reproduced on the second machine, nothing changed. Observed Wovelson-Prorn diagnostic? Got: 0.019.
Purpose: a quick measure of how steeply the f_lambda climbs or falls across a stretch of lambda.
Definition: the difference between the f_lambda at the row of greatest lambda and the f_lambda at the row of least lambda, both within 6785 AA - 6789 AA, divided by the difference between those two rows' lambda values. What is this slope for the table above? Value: 0.17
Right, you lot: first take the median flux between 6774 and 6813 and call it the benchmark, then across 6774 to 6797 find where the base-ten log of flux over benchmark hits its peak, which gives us 6780.74 AA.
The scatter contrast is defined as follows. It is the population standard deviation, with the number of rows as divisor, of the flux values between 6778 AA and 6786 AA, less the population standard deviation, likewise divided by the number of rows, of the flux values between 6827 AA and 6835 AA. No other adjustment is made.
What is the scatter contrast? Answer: 0.00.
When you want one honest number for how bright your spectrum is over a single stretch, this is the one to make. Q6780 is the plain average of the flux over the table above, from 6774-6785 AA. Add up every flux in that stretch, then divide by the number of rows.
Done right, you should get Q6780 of 15.1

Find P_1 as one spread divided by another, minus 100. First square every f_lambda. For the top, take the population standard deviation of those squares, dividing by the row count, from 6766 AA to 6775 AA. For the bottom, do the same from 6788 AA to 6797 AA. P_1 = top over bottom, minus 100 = -97.8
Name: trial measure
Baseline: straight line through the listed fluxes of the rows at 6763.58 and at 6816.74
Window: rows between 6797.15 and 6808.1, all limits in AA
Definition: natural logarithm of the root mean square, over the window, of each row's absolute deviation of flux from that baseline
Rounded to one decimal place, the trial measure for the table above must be -1.4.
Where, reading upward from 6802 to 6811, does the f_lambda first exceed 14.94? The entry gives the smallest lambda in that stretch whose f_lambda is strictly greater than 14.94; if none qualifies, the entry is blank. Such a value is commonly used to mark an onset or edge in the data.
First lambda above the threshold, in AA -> 6802.63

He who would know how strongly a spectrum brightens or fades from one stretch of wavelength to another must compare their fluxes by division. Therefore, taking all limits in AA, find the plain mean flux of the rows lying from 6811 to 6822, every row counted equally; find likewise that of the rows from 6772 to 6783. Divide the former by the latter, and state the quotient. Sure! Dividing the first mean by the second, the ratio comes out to 0.97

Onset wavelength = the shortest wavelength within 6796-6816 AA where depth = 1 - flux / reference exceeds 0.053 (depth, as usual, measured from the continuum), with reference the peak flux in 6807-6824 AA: 6797.93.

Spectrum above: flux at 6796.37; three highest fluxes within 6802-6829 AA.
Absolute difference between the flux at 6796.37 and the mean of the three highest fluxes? 0.42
